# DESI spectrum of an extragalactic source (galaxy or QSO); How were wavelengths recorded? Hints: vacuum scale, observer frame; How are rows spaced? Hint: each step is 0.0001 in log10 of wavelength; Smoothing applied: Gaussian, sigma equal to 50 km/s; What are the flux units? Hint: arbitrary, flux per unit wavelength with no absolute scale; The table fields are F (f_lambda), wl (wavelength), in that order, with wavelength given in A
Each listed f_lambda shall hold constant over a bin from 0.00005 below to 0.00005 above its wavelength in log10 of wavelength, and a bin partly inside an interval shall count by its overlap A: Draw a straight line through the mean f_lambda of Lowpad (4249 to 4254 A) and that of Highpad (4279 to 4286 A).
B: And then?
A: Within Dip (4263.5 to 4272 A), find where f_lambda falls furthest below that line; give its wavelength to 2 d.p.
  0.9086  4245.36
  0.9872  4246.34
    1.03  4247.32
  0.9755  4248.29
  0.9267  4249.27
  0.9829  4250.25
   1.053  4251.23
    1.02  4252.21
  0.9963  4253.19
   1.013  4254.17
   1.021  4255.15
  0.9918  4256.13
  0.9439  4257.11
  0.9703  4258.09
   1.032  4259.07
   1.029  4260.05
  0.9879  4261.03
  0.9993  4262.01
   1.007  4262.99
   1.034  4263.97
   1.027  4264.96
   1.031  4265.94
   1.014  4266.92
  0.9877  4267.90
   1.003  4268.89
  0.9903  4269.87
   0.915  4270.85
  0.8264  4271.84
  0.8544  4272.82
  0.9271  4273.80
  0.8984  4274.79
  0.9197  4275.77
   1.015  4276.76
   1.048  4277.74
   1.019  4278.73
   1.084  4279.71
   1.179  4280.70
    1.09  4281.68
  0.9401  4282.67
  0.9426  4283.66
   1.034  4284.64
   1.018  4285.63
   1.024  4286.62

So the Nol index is 4271.84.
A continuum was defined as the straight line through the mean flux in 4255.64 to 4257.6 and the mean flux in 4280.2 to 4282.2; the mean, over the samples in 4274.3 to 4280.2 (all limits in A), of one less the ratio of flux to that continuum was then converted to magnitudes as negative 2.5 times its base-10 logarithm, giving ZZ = 2.5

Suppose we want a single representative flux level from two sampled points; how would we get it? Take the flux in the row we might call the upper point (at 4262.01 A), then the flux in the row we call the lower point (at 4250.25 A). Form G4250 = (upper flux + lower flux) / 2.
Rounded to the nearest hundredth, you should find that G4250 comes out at 0.99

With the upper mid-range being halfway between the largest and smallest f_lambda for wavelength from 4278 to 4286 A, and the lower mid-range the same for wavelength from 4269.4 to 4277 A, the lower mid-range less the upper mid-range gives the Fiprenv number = -0.14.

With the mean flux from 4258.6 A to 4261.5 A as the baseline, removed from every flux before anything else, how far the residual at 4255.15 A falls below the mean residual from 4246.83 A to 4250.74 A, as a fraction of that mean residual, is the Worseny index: 1.1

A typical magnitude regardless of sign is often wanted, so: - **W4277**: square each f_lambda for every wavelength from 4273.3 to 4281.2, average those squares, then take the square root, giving 1.02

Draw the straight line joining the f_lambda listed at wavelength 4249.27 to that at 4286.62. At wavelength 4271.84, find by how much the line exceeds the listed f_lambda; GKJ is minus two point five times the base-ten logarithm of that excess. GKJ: 2.0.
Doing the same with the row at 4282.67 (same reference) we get 2.8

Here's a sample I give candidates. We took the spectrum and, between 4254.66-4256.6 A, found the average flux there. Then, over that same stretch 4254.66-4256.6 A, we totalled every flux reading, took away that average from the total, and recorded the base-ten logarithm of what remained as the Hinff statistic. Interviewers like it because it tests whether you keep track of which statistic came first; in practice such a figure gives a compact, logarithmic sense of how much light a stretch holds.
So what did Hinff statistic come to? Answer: 0.003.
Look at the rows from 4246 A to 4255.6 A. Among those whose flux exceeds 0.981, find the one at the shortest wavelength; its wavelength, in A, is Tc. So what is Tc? 4246.34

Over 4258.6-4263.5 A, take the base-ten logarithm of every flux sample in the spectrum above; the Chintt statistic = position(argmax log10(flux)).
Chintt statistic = 4259.07 A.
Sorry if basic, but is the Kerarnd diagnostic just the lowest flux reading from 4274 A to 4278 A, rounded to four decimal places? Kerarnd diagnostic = 0.8984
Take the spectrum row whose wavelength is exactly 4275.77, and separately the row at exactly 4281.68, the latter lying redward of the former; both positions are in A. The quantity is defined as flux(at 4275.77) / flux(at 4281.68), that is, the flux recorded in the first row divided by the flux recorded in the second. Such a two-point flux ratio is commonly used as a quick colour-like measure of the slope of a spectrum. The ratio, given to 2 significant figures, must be 0.84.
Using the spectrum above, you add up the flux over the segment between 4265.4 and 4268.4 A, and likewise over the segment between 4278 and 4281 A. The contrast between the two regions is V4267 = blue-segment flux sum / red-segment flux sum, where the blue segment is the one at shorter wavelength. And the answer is 0.92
